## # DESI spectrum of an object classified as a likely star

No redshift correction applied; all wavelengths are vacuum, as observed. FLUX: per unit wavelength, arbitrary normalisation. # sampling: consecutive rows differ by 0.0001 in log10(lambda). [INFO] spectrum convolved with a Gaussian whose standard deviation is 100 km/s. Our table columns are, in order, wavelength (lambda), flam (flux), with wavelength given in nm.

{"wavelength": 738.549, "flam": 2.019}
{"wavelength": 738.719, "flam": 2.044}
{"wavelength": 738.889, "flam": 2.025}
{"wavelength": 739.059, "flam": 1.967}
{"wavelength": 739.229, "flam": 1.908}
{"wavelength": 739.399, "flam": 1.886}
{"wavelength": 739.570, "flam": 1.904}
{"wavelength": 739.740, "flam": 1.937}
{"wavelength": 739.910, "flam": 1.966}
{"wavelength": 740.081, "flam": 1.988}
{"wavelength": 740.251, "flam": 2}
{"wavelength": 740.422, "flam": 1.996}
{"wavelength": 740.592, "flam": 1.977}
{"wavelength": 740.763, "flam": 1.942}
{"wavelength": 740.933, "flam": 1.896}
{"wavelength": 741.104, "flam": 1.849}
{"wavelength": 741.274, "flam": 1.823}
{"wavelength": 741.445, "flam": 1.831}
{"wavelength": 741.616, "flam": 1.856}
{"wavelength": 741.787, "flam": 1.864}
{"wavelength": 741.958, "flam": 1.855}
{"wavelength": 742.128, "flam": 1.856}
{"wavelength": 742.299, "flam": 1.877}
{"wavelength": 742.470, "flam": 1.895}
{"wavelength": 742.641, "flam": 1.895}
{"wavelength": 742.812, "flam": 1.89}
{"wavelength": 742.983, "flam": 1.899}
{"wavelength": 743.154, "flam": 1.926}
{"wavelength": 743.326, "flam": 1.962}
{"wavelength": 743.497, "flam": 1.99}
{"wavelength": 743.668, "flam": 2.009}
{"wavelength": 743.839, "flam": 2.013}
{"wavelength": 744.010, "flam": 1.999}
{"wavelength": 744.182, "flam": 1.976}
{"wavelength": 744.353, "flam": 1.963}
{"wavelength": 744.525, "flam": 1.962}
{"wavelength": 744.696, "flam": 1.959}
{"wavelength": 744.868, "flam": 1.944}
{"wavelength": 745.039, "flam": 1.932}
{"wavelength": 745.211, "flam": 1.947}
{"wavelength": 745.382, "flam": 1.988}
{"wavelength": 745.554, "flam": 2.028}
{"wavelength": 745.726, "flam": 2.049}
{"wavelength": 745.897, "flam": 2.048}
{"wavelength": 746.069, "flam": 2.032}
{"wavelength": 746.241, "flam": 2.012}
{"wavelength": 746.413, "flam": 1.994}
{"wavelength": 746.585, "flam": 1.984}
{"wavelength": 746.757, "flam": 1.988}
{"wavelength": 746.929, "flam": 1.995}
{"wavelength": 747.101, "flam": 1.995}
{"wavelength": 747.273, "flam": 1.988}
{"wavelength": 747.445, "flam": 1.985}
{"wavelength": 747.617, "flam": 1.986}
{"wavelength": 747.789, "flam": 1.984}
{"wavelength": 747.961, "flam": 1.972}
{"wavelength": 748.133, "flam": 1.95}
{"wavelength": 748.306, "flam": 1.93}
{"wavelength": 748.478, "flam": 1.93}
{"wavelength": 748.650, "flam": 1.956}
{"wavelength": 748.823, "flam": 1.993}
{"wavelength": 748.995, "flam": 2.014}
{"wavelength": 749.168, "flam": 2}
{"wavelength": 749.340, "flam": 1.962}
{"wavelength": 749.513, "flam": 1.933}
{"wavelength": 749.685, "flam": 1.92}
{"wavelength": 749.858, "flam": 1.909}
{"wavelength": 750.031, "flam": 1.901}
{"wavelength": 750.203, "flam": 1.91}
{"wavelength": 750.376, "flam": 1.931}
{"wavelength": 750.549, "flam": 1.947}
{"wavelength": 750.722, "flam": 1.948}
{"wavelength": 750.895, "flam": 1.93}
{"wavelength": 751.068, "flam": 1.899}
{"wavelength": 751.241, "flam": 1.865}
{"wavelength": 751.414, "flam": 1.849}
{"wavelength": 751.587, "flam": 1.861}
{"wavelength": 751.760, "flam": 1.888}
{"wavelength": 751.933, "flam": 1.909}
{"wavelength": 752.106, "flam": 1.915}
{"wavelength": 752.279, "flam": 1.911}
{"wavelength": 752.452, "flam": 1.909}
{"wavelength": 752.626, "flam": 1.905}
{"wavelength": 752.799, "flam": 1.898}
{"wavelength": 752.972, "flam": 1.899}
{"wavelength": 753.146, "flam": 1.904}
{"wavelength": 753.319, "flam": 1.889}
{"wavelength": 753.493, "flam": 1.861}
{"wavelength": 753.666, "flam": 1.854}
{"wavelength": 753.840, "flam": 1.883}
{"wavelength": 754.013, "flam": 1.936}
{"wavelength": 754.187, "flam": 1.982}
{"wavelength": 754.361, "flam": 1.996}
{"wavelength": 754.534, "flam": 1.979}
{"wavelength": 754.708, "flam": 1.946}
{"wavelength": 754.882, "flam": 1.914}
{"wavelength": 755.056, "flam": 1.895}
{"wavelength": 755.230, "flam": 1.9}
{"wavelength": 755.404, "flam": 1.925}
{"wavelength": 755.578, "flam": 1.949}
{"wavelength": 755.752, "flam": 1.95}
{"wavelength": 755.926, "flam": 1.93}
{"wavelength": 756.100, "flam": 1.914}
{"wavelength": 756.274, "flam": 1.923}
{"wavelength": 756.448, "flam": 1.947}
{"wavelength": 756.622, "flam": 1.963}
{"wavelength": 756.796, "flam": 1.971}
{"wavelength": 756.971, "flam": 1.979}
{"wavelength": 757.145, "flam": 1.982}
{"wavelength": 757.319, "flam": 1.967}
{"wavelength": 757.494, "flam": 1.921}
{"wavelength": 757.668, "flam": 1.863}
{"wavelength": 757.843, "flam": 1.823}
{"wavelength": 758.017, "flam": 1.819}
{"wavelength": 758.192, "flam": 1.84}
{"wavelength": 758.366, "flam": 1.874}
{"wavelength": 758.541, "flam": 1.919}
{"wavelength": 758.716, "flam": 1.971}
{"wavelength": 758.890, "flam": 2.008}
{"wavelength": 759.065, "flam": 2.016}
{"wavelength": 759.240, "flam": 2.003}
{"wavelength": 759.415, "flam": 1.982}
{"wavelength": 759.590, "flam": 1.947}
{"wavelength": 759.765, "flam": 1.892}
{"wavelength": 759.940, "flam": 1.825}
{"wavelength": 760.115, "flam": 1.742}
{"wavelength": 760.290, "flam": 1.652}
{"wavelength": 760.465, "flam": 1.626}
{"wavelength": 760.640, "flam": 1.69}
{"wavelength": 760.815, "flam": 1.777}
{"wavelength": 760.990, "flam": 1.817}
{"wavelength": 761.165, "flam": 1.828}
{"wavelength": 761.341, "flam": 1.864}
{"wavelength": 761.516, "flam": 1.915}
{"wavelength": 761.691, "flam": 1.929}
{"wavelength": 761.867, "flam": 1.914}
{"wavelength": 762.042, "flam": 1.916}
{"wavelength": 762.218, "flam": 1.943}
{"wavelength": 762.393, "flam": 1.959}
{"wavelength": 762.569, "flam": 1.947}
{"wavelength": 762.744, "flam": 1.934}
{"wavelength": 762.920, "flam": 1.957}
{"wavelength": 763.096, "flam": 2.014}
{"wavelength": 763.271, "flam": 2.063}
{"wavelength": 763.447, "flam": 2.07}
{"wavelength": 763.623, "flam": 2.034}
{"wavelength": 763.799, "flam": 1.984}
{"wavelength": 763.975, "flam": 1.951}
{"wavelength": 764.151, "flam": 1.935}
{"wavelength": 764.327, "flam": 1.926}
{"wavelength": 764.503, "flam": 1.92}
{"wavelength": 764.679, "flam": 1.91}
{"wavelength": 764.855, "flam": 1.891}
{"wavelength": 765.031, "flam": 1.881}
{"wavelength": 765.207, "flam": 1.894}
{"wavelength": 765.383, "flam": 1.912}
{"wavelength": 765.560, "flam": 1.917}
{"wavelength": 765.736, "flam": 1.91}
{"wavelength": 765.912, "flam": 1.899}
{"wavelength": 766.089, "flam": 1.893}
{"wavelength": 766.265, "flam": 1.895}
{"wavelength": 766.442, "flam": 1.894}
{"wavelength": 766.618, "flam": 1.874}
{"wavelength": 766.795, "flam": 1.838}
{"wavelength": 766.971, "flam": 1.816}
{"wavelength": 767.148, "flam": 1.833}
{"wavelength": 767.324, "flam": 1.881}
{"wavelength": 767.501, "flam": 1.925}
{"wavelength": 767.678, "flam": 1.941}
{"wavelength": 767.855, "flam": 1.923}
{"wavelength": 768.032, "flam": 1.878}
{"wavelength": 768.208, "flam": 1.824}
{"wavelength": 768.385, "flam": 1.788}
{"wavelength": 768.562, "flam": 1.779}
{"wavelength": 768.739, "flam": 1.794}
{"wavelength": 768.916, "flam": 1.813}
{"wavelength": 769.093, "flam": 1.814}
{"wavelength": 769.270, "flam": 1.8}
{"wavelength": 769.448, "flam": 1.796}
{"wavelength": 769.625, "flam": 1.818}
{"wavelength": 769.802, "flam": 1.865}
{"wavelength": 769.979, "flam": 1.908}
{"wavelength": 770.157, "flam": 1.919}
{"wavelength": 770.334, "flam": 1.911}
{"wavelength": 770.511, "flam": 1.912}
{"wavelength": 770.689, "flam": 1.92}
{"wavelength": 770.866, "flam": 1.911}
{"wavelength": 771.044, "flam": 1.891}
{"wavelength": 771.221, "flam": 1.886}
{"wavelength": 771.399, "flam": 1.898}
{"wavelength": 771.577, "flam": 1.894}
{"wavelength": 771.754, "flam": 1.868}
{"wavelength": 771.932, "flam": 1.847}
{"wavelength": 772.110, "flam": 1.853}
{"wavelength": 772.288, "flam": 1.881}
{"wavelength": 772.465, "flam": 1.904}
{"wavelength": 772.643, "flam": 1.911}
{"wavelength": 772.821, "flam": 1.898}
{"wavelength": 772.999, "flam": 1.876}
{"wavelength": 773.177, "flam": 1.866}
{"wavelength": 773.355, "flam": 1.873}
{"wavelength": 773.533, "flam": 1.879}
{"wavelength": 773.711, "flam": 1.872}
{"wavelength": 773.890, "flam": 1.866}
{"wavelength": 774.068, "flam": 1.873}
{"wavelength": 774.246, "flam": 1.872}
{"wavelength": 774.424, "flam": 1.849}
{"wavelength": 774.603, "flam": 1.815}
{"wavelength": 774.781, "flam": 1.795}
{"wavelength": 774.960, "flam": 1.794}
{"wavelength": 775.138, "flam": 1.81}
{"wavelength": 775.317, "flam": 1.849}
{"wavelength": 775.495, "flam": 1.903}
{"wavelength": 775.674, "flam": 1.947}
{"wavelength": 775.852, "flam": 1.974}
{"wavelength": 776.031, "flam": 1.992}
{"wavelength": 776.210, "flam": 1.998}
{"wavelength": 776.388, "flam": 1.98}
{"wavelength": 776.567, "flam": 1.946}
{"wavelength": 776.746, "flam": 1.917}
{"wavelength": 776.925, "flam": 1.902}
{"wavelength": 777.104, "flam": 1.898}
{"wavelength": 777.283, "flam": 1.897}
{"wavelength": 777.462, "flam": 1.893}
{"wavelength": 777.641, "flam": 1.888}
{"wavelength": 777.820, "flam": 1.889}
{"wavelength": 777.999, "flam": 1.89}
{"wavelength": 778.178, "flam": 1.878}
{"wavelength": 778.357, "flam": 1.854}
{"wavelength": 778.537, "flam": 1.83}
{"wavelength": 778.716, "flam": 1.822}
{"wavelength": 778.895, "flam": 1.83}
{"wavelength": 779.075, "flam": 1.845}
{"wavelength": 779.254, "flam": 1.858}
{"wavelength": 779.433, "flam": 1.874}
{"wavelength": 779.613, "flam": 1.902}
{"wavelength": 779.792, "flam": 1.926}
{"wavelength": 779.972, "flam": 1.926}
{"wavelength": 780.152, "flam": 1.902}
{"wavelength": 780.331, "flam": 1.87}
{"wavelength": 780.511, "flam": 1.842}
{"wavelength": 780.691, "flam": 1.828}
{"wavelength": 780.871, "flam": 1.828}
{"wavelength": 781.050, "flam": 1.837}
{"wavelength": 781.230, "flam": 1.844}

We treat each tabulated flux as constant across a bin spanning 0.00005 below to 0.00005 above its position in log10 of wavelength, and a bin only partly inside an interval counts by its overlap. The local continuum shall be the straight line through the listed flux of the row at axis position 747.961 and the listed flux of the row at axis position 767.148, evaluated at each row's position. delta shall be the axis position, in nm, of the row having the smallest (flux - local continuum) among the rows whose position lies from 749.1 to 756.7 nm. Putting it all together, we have 751.414 nm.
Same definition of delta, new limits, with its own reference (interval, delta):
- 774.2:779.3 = 774.781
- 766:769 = 768.562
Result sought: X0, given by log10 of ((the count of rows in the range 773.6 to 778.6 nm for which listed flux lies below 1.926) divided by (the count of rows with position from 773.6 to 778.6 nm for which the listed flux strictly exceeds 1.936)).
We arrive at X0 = 0.6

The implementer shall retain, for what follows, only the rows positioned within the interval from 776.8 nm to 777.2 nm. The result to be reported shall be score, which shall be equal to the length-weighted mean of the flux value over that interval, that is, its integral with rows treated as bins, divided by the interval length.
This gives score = 1.900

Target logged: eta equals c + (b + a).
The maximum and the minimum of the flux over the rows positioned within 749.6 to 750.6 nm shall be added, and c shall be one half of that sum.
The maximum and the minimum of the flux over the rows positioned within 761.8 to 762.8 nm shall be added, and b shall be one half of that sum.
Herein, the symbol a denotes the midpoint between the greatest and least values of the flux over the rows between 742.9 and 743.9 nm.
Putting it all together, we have 5.82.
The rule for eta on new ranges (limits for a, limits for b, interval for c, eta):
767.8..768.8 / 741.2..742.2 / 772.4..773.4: 5.58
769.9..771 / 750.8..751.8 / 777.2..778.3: 5.69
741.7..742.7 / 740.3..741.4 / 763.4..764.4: 5.78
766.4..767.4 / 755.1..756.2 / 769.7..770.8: 5.67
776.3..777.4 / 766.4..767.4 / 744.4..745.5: 5.75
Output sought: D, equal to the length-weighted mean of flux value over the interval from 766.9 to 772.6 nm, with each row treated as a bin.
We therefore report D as 1.87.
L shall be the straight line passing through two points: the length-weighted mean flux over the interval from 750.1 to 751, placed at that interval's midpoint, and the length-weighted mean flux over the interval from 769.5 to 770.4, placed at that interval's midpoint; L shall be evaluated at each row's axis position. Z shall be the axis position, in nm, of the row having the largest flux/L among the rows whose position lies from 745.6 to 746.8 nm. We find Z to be 745.726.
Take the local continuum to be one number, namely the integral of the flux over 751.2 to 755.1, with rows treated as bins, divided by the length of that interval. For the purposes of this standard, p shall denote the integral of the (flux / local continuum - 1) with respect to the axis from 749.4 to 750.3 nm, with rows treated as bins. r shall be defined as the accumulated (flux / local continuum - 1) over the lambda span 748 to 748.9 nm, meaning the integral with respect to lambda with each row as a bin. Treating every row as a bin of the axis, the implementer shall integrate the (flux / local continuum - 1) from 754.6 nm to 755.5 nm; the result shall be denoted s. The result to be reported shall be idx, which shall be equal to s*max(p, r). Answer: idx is 0.0001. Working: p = 0.00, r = 0.021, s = 0.005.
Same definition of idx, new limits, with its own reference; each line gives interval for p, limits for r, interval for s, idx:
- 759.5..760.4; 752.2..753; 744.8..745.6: 0.0000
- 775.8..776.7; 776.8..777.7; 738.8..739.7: 0.0005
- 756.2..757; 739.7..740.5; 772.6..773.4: -0.0003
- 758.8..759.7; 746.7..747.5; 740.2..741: 0.0009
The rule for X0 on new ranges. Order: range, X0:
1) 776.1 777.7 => 0.3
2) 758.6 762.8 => 0.2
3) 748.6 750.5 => -0.1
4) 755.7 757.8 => -0.2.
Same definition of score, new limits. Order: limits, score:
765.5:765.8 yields 1.915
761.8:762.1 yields 1.918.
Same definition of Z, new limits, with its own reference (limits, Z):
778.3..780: 779.972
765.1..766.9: 765.560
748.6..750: 748.995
